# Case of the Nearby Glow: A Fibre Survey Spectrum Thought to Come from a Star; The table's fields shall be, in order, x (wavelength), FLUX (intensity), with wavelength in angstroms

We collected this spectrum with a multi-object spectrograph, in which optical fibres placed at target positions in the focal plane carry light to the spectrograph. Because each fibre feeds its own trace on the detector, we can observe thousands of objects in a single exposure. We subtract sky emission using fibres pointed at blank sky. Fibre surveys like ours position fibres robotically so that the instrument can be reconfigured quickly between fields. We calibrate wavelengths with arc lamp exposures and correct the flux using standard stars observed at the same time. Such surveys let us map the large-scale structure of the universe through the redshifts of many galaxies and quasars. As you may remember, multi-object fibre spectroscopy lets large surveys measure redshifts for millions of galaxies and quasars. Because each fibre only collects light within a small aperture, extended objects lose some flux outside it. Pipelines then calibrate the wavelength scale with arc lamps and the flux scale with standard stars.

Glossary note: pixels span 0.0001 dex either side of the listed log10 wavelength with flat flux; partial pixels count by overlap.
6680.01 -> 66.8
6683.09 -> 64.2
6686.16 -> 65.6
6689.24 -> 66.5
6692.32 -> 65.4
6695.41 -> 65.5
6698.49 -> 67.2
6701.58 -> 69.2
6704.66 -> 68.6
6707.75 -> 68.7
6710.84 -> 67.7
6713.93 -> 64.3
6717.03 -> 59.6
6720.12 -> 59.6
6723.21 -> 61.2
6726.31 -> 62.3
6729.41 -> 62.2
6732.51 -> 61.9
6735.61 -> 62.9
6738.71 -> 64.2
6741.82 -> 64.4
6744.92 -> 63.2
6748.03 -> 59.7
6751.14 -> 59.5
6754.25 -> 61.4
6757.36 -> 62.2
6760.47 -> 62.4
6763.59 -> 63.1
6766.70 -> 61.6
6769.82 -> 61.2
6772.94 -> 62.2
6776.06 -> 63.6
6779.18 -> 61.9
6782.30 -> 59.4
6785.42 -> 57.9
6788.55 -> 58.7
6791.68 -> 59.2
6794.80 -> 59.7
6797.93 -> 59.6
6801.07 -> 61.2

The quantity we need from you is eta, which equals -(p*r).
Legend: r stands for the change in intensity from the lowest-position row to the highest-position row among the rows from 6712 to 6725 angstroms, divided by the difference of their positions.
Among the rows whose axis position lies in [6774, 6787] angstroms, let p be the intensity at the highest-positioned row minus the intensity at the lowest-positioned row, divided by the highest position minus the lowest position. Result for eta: -0.20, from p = -0.61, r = -0.3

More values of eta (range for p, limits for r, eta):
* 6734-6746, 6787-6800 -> 0.00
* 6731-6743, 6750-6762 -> -0.08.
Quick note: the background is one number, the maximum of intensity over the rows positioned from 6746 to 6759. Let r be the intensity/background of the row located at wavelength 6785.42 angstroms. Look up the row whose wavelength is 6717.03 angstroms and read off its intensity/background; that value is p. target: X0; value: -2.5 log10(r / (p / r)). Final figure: 0.11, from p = 0.958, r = 0.93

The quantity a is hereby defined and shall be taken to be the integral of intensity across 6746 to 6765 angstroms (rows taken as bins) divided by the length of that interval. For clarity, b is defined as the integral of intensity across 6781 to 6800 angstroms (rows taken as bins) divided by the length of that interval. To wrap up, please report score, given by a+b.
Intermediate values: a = 61.4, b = 59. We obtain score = 120.5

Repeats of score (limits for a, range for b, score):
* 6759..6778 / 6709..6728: 124.9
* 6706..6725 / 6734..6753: 125.8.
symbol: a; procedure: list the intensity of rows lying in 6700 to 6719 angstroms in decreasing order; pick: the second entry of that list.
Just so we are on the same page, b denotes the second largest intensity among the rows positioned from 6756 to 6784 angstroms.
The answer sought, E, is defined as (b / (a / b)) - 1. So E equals 57.0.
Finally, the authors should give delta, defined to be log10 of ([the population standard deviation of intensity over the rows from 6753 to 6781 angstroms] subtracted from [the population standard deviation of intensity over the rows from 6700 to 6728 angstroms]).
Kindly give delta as 0.49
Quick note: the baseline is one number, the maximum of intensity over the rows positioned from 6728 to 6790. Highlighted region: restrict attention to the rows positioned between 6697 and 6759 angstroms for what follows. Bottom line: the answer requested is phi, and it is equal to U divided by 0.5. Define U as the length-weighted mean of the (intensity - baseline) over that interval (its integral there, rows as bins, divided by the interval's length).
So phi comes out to -2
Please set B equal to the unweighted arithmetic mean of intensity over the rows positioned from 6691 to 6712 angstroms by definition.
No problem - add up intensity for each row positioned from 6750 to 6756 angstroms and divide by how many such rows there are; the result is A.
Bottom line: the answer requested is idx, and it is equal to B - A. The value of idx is 7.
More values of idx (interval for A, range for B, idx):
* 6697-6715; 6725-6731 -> -5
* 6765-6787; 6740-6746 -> 3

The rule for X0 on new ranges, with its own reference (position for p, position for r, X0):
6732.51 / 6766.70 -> 0.02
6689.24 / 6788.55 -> 0.20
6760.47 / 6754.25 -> 0.03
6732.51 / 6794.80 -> 0.08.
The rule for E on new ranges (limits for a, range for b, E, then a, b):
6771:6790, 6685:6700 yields 70.1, 62.2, 66.5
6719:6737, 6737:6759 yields 65.2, 62.3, 64.2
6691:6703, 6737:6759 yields 60.3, 67.2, 64.2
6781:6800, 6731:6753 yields 68.2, 59.6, 64.2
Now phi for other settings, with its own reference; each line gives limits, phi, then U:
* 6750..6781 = -5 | -2.5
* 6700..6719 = 4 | 1.8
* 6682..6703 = 4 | 1.9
